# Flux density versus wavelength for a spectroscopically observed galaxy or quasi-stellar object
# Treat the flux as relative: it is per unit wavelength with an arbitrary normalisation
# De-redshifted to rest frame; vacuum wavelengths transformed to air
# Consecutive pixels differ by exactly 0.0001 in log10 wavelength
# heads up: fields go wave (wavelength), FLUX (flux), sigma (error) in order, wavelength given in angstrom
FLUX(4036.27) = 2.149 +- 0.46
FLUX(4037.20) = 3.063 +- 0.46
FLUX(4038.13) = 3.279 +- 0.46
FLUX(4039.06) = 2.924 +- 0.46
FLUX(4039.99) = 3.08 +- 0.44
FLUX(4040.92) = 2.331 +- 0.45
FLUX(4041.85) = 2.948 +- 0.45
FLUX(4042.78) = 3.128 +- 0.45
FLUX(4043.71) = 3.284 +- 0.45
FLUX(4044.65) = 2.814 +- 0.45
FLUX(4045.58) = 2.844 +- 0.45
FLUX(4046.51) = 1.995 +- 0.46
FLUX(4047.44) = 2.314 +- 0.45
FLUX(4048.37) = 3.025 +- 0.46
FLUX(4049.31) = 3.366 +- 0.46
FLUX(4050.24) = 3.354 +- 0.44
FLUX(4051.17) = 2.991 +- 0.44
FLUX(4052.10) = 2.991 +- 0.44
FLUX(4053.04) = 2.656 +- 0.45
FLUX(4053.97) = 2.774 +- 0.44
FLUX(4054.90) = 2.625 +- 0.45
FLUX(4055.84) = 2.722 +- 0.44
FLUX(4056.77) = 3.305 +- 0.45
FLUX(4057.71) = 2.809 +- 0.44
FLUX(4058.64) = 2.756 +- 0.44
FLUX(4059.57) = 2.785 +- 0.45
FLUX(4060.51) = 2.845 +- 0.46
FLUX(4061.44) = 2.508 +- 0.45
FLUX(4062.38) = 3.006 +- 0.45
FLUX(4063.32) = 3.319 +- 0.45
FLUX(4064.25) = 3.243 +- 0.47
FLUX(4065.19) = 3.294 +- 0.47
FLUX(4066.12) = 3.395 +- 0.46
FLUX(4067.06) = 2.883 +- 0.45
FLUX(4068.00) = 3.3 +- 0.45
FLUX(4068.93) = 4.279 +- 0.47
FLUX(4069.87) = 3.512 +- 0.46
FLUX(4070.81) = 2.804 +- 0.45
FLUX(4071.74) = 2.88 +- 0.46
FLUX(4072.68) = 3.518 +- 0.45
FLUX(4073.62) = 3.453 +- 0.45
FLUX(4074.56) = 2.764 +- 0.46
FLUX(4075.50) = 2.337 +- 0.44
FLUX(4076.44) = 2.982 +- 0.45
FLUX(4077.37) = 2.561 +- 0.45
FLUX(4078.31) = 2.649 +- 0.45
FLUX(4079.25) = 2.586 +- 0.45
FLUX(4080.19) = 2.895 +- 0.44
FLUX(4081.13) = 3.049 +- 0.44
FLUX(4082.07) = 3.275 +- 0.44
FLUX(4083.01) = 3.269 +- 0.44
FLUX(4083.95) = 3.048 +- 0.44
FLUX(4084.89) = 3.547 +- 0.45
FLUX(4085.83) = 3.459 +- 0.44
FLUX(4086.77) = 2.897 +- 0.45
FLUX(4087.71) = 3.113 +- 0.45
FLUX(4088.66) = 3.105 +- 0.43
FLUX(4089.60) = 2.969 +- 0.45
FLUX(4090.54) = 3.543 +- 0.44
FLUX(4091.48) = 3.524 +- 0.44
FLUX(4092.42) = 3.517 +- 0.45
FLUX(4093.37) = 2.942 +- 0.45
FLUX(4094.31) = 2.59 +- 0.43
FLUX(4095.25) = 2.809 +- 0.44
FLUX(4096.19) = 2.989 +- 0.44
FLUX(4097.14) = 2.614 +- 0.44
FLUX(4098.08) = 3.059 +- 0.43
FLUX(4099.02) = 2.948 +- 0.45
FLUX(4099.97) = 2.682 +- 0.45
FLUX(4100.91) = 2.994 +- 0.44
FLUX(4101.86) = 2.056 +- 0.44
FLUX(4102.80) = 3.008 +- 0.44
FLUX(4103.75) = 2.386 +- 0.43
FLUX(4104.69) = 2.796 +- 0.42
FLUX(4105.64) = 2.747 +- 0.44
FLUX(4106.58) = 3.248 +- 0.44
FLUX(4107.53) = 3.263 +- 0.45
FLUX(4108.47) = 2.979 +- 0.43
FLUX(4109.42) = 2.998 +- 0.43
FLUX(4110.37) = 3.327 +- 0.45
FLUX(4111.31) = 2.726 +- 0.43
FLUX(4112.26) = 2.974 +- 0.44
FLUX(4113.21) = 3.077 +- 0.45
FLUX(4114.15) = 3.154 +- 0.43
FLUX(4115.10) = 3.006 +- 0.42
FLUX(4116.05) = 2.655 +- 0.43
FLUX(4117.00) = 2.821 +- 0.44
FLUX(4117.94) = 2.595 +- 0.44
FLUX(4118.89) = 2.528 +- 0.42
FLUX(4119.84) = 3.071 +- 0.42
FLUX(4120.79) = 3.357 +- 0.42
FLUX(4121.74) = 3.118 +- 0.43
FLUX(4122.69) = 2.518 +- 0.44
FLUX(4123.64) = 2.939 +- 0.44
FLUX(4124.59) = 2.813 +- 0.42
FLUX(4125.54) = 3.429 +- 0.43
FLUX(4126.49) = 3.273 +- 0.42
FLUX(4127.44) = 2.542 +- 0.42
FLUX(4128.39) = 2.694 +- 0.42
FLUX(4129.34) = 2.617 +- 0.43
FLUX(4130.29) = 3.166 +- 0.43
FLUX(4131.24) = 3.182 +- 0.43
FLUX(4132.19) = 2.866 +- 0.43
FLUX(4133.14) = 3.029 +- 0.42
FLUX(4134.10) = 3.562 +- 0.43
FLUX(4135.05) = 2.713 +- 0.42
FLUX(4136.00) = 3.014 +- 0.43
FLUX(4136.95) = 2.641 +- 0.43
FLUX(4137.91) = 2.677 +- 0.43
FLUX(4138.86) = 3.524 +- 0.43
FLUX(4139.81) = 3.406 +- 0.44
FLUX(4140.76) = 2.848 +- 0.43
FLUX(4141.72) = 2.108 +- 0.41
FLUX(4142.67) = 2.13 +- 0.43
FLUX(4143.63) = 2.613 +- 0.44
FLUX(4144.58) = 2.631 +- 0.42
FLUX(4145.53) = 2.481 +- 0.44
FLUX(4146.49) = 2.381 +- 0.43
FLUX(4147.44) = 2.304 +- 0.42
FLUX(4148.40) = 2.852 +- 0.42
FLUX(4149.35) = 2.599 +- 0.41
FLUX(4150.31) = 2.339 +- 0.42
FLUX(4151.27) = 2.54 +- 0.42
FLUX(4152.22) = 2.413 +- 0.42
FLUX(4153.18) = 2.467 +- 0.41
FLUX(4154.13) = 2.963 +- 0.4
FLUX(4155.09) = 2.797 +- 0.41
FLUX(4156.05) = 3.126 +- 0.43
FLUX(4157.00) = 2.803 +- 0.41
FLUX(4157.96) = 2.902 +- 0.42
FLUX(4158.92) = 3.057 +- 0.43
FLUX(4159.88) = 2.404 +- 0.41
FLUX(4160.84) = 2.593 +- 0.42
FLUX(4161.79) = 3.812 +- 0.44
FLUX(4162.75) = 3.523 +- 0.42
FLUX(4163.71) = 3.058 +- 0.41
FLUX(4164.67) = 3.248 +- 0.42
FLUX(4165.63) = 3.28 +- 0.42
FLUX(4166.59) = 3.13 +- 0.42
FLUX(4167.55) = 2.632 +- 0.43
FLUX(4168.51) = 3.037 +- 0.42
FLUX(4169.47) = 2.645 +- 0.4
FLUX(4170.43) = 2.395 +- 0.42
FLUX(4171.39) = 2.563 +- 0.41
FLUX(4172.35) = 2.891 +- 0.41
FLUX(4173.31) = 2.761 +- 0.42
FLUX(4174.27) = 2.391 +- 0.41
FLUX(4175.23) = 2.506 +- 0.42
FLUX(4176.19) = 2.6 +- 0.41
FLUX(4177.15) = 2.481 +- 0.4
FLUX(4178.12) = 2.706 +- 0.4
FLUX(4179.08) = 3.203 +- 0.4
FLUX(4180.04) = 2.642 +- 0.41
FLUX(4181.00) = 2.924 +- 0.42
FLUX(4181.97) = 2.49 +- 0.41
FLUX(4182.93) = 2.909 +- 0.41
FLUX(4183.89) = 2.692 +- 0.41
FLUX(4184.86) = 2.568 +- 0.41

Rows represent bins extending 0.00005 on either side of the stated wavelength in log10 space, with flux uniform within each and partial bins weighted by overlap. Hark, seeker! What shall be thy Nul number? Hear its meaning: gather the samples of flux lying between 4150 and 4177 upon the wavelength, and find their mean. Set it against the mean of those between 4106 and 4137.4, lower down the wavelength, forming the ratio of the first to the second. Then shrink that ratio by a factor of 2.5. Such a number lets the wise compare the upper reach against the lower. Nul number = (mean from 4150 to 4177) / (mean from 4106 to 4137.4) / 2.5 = 0.380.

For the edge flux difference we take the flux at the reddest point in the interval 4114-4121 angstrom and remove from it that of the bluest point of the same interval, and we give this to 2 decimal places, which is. 0.20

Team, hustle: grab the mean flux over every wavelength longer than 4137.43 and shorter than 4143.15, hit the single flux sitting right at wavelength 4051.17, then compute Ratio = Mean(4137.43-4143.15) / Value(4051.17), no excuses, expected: 0.93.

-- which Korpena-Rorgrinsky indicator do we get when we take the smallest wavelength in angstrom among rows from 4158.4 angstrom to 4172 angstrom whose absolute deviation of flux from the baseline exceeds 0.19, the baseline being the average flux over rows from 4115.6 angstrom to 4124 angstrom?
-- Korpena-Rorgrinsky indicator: 4158.92 angstrom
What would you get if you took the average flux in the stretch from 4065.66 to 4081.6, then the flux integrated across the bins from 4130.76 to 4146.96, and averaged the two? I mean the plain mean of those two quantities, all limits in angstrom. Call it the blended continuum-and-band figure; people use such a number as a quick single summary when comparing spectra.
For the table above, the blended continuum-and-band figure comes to 24.3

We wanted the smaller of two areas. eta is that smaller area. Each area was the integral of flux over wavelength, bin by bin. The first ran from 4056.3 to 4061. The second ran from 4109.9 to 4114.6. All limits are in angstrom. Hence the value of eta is 13.6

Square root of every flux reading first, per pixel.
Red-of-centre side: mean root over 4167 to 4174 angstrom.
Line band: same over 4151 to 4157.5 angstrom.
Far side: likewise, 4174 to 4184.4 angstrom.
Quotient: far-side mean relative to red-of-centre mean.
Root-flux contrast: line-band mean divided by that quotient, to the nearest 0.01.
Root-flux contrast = 1.66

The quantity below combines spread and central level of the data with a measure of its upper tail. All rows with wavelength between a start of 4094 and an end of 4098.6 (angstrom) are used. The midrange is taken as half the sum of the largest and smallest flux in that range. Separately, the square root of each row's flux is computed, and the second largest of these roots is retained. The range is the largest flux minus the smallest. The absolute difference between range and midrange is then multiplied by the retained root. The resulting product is 4.1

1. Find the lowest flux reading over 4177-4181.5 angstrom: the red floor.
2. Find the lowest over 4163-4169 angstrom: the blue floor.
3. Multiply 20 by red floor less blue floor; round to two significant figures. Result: -3.0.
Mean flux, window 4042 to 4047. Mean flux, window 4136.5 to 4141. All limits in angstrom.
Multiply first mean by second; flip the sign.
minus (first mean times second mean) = -8.5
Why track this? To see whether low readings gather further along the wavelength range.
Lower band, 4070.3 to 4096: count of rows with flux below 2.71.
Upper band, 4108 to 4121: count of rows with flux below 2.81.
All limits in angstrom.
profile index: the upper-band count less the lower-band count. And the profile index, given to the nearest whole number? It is -1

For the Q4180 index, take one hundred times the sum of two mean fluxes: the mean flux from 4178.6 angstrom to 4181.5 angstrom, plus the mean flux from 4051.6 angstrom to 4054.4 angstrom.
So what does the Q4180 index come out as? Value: 573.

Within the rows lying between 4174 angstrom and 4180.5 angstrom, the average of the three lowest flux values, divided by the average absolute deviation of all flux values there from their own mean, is 14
